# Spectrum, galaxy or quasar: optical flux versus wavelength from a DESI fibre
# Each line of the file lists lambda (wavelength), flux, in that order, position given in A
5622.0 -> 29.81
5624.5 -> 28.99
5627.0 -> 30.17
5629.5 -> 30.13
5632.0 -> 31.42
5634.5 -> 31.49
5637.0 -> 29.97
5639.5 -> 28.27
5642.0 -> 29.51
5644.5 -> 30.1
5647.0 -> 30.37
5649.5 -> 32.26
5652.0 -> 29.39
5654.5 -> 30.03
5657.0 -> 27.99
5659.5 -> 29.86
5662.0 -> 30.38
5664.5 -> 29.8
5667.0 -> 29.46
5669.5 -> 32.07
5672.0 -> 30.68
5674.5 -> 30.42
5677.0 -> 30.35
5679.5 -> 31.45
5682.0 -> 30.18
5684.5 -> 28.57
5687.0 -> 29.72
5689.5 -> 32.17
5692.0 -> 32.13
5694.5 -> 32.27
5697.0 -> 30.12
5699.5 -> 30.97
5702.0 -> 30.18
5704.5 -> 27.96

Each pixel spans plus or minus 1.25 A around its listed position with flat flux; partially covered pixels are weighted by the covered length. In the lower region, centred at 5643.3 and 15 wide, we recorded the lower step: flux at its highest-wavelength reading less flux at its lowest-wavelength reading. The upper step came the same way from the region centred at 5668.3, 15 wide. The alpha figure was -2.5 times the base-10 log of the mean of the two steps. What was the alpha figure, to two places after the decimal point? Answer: -0.17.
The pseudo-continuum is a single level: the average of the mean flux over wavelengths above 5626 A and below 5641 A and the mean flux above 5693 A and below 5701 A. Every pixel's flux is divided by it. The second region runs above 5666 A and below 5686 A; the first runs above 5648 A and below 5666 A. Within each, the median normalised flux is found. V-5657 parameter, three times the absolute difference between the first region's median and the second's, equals 0.051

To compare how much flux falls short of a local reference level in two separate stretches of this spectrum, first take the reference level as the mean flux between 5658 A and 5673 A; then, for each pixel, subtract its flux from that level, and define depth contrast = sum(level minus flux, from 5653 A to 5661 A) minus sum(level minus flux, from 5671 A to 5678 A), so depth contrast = 4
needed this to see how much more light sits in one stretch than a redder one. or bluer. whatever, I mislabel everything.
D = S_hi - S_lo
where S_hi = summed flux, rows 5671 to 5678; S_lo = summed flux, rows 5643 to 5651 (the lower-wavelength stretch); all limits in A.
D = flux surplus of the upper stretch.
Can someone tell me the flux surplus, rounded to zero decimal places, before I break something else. -1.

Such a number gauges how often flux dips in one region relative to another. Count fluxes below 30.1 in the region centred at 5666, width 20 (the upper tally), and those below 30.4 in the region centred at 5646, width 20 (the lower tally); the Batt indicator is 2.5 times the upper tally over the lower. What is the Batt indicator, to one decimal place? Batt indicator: 1.4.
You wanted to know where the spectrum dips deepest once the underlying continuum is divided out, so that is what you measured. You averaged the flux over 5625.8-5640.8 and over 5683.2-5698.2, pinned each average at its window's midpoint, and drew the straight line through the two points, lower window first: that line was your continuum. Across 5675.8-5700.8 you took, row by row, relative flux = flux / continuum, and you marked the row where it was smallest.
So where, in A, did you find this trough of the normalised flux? 5684.5 A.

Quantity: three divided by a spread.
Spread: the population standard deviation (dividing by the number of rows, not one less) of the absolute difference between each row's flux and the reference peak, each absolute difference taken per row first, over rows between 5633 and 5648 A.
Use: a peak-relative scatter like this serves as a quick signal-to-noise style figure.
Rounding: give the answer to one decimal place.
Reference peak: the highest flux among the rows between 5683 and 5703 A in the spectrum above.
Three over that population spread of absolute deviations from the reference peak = 3.1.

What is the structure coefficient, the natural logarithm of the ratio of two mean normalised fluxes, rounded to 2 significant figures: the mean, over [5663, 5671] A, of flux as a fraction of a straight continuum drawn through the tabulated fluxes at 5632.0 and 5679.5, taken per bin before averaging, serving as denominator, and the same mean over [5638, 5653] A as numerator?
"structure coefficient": -0.015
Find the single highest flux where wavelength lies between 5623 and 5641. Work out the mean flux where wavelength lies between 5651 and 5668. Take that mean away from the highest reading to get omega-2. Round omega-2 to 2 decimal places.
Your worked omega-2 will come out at 1.93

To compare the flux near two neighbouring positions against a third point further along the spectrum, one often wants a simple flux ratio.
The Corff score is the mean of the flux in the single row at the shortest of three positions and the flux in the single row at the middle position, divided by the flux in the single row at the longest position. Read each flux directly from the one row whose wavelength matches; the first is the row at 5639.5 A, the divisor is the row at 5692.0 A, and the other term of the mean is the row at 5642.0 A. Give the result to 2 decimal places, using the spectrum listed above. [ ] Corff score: 0.90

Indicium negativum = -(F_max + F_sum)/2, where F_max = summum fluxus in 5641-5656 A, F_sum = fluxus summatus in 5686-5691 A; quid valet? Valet -47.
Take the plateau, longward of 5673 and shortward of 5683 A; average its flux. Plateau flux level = 30.6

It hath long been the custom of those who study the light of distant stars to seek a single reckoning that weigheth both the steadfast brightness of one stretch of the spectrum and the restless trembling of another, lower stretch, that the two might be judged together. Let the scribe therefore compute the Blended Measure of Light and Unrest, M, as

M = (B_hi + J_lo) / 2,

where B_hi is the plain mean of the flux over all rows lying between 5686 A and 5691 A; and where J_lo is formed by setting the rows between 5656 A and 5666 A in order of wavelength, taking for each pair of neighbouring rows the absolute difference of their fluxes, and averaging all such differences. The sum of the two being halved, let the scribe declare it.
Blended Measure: 16.0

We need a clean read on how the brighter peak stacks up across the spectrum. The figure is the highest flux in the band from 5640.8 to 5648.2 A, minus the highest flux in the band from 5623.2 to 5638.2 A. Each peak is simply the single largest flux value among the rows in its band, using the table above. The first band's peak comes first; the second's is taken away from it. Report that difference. -1.1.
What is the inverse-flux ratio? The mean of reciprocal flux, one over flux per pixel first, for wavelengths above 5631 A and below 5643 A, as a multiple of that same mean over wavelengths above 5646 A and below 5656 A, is 1.01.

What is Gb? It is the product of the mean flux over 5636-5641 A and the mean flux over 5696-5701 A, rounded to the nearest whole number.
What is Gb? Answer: 889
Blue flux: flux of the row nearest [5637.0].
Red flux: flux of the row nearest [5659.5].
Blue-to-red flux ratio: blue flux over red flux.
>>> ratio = 1.00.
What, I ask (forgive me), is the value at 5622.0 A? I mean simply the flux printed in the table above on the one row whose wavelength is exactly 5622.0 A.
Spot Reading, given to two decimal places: 29.81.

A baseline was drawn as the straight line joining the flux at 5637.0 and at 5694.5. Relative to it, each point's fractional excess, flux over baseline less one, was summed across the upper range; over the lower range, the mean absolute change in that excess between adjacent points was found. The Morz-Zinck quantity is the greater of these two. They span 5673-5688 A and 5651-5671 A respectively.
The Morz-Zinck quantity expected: 0.039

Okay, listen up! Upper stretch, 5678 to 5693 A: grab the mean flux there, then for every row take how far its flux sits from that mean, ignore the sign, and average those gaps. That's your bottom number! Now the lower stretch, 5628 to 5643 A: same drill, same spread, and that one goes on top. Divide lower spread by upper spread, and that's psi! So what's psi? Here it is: 0.73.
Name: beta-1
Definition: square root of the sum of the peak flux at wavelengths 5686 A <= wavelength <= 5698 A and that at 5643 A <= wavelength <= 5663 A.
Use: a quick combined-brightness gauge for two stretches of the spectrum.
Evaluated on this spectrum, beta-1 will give 8.03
